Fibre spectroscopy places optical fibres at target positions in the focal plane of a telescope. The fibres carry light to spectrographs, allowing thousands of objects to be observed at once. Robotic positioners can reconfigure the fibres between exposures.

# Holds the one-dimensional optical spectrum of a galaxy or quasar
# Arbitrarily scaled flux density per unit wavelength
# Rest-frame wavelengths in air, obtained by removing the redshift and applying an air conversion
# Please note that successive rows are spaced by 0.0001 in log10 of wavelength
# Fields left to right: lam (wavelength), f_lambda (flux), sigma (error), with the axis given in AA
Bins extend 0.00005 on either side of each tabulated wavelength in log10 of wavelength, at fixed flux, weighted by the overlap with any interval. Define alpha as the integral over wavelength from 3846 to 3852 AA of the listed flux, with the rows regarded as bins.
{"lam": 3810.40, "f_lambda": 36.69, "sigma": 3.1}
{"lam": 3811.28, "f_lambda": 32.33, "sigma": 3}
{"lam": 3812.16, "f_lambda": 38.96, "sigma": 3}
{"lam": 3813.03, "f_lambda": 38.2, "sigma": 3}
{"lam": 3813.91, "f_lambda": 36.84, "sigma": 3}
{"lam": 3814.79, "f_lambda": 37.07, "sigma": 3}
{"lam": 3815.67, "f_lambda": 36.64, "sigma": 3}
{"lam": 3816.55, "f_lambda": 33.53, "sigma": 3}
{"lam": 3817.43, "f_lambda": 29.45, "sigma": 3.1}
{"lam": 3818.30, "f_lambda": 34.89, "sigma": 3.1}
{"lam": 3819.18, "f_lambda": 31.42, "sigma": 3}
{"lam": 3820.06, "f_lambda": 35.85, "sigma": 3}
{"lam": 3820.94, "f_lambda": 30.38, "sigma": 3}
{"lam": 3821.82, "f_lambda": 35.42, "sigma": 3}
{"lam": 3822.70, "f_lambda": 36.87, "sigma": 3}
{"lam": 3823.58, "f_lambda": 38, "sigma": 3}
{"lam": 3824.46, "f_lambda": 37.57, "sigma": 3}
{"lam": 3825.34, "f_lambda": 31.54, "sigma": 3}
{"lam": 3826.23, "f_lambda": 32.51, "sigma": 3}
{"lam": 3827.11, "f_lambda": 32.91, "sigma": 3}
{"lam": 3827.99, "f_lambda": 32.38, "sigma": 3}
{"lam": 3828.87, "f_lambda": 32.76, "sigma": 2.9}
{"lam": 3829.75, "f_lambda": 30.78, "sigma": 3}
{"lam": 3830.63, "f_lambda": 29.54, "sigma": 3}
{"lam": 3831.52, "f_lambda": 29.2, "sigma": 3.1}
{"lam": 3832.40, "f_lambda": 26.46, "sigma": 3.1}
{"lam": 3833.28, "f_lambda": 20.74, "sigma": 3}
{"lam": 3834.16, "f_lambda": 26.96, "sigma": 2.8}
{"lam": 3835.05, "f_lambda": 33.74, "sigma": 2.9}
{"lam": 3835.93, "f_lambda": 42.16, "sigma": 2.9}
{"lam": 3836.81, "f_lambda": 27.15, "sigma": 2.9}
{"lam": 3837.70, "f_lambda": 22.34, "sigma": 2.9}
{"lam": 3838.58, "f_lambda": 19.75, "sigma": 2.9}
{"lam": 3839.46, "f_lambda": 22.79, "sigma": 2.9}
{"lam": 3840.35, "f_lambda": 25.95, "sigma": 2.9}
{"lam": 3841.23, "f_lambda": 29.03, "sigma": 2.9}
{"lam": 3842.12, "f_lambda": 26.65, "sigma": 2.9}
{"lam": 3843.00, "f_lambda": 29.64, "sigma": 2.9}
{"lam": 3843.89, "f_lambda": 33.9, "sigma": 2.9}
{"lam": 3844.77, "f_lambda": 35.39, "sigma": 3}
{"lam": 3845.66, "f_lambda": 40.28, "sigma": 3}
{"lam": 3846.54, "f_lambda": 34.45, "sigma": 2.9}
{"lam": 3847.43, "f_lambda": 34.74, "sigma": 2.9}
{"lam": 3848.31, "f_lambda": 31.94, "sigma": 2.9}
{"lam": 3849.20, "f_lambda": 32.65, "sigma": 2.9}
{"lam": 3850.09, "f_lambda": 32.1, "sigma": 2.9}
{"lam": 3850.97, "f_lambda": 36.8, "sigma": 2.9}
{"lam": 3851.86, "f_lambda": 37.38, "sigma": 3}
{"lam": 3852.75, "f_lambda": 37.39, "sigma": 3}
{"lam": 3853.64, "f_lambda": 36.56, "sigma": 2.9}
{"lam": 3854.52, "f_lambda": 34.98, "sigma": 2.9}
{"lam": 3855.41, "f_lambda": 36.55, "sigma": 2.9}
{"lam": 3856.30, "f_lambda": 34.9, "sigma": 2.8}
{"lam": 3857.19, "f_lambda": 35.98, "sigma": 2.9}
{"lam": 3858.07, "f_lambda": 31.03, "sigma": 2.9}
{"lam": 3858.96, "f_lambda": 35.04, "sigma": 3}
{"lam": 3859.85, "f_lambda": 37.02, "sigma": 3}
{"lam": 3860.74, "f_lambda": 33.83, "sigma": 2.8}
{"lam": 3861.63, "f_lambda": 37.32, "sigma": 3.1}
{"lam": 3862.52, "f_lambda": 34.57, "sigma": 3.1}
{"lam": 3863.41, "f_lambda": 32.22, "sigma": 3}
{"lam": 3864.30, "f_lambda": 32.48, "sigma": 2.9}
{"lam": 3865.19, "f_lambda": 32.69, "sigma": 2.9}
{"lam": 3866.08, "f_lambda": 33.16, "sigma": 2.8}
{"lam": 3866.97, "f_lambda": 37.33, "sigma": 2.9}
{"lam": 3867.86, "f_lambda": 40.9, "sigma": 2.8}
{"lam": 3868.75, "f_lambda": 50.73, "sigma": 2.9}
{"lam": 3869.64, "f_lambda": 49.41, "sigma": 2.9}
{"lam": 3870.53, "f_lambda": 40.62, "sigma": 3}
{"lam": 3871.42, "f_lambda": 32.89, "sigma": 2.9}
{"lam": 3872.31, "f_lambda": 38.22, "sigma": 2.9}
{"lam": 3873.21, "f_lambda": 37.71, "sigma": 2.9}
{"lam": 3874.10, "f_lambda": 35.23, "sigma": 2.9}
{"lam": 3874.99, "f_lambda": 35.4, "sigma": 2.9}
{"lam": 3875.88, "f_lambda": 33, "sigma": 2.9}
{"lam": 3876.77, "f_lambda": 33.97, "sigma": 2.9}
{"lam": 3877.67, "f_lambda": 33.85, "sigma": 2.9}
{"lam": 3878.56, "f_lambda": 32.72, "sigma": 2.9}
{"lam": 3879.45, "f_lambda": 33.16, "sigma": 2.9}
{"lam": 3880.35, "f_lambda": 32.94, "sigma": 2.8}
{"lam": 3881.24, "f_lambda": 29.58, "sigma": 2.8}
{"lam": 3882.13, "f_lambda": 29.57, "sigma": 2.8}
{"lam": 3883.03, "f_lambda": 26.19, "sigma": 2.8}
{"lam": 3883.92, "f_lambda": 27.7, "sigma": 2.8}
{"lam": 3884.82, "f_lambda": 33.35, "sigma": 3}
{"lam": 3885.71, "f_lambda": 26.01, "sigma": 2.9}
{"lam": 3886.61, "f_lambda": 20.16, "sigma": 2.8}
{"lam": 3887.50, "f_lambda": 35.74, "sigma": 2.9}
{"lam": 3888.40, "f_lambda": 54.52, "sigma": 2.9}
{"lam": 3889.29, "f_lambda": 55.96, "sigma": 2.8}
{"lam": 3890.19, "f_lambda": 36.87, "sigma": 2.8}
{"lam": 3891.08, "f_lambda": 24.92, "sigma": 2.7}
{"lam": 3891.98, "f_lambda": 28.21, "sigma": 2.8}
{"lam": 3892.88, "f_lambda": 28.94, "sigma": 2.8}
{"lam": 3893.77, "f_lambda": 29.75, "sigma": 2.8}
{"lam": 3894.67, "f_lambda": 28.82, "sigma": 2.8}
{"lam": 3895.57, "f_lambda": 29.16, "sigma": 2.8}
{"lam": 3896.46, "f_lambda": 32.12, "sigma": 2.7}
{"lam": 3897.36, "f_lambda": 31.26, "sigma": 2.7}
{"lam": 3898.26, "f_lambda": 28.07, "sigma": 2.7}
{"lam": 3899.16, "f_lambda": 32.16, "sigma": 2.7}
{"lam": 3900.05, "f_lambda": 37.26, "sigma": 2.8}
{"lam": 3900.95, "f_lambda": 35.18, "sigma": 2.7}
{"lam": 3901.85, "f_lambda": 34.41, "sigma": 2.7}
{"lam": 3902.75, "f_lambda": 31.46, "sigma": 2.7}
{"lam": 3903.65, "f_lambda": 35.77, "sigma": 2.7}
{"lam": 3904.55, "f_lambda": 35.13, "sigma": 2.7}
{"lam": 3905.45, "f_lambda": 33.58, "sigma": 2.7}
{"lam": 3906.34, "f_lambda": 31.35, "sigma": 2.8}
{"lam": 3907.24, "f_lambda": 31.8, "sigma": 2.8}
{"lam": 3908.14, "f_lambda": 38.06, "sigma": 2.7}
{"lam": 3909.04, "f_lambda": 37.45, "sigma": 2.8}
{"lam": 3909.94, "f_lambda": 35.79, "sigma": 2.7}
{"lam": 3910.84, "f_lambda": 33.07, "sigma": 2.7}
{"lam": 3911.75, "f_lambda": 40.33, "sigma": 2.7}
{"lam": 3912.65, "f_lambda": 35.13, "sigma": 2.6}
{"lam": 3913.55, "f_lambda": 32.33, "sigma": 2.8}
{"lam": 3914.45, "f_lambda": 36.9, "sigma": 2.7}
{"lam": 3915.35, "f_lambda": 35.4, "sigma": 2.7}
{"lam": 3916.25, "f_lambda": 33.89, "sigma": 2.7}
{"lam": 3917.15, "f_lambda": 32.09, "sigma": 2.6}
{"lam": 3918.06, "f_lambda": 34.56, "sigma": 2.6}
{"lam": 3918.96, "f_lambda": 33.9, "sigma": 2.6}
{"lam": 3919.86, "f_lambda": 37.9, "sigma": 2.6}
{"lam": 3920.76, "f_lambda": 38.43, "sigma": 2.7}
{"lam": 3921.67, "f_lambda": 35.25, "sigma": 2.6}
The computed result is 206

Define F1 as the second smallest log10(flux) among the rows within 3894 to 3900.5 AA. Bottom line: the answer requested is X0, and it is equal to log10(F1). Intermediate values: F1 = 1.46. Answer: 0.164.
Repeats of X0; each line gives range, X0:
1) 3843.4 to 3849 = 0.185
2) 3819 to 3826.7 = 0.175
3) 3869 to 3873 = 0.199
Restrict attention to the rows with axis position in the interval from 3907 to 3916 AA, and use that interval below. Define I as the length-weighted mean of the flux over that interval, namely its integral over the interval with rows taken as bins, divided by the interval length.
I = 35.7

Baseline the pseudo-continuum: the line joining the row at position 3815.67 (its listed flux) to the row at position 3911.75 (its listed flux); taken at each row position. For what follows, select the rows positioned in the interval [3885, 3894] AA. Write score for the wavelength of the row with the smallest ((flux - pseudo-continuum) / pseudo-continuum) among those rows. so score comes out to 3886.61 AA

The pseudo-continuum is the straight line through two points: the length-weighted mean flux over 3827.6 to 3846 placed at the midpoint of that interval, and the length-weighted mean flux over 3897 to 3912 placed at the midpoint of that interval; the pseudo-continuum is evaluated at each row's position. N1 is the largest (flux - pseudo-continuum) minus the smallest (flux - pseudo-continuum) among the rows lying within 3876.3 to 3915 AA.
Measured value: 36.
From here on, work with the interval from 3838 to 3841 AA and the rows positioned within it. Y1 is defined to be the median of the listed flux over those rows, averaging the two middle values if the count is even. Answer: 22.8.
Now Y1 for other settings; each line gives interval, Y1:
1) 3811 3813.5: 38.2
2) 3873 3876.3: 35.3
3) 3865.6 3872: 40.6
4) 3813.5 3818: 36.6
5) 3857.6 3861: 34.4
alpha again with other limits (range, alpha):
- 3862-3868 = 207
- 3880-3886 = 176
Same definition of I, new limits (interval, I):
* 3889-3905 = 32.8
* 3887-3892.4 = 39.2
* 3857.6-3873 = 37.0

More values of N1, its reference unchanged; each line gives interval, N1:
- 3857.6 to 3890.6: 36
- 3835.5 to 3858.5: 23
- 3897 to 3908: 9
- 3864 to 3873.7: 18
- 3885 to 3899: 36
